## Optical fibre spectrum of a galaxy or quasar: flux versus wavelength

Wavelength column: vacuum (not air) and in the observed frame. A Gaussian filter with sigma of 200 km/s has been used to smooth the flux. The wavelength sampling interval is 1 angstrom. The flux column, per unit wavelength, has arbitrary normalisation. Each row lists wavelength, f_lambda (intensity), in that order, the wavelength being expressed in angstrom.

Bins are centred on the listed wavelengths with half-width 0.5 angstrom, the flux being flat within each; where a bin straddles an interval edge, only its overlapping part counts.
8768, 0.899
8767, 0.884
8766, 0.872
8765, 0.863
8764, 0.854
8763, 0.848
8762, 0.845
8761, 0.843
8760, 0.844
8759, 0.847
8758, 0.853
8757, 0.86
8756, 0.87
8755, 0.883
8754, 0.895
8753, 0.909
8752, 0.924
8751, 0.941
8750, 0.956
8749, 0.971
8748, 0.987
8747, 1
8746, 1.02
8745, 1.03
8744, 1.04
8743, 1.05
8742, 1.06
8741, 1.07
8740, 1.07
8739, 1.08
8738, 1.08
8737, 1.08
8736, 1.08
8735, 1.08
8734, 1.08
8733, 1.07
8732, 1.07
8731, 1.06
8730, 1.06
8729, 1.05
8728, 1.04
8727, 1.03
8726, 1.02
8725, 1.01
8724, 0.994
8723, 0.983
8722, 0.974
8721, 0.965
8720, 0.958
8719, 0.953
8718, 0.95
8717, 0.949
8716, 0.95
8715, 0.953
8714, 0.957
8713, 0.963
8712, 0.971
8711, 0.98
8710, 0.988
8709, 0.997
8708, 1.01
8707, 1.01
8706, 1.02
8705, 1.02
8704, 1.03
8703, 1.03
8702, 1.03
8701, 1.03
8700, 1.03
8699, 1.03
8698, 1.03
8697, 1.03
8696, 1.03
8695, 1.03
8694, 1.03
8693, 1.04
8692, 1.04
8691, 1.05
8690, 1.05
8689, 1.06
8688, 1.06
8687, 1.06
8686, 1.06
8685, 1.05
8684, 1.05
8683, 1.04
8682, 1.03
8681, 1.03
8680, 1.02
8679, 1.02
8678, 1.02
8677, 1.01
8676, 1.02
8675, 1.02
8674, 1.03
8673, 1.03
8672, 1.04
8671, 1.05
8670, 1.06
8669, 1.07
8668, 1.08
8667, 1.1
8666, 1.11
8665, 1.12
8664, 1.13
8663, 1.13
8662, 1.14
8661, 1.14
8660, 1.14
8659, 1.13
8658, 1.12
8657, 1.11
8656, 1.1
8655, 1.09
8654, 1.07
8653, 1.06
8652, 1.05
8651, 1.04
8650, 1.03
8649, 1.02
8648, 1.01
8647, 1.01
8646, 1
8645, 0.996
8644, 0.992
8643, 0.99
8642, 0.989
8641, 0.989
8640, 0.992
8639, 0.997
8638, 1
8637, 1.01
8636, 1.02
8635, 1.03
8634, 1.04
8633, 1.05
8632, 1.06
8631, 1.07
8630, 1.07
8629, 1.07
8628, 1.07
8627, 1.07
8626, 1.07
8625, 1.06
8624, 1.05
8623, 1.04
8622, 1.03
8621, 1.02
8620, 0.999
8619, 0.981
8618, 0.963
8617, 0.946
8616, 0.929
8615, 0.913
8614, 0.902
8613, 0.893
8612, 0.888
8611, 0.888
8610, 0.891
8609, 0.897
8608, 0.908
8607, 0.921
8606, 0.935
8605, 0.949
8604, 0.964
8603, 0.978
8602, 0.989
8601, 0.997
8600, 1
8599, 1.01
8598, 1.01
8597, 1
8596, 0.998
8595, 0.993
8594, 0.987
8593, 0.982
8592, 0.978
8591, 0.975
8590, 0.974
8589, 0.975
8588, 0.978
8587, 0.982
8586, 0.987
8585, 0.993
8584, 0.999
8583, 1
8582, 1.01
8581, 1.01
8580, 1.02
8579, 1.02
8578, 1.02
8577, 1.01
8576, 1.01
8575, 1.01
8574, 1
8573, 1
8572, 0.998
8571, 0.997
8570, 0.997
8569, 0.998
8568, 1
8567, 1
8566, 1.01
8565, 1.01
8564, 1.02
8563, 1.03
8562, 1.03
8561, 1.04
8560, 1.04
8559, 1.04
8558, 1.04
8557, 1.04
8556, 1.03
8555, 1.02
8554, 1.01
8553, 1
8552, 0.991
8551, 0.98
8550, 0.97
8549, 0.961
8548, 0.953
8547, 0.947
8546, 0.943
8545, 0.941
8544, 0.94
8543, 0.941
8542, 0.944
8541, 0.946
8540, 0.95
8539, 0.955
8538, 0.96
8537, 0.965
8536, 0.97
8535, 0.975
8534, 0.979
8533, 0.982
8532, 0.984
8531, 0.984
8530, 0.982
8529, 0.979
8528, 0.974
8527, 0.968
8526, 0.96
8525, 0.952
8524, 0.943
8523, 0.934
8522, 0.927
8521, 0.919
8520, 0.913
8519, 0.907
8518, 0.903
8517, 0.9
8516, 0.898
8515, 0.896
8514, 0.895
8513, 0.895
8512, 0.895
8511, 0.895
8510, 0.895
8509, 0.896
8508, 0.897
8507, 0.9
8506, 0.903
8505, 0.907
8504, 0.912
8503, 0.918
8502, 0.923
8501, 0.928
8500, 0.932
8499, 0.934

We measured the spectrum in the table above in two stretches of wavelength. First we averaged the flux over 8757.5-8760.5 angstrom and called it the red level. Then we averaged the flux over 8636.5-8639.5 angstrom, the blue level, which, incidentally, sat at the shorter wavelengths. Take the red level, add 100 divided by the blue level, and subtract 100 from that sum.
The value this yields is 1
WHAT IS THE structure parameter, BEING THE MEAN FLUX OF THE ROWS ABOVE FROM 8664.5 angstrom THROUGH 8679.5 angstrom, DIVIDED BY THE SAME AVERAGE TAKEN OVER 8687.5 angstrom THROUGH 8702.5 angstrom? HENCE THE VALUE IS 1.01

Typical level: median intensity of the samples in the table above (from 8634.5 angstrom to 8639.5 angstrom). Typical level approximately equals 1.010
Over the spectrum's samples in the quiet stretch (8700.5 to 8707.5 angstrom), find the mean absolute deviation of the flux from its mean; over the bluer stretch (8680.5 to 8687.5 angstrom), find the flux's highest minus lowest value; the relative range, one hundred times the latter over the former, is 459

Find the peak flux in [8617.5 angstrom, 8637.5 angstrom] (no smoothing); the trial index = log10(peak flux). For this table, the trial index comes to 0.029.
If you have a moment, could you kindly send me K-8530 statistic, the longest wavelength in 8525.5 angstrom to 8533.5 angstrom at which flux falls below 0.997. 8533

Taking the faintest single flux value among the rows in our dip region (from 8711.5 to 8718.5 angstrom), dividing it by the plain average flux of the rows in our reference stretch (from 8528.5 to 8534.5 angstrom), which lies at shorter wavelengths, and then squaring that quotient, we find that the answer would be 0.93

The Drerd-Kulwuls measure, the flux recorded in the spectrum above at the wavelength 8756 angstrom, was 0.87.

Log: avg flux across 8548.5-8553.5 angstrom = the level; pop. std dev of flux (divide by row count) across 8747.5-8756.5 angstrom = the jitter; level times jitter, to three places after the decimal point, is 0.037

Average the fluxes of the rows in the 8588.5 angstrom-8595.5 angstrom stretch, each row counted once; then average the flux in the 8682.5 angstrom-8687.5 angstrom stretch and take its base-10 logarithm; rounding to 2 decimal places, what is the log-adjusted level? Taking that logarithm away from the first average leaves 0.96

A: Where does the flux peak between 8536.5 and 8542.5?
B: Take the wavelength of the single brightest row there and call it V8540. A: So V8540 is 8537 angstrom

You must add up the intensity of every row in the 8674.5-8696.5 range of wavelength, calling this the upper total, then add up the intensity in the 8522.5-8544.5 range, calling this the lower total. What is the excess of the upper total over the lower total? 1.7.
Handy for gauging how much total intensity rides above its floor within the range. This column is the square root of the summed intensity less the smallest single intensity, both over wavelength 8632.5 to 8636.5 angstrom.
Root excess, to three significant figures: 1.77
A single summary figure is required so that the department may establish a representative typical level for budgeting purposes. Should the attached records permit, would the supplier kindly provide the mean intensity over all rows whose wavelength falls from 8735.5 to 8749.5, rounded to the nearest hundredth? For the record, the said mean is 1.04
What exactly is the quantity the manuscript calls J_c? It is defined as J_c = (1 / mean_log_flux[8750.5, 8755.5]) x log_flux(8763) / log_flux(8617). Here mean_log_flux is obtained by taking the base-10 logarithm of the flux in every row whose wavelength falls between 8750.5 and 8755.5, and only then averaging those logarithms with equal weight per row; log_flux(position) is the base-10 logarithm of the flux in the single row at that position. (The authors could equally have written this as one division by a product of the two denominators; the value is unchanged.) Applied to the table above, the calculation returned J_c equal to -73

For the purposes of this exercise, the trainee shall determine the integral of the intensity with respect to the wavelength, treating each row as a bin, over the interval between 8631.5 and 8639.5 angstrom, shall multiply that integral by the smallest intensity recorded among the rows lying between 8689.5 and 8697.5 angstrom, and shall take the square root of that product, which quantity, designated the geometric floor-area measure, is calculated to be 2.91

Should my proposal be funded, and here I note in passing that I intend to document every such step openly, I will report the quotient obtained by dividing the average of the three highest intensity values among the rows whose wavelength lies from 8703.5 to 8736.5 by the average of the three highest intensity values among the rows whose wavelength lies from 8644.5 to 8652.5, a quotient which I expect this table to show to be 1.04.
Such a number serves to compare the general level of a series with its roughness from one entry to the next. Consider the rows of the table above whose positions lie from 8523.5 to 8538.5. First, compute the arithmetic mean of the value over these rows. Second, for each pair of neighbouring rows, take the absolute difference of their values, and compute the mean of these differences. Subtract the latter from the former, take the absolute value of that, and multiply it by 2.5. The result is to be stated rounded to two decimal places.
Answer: 2.41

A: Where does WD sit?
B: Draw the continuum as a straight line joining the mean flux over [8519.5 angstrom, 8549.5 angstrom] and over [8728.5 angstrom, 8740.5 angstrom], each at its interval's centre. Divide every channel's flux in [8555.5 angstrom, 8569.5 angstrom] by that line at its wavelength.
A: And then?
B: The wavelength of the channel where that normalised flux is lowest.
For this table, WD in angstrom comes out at 8569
